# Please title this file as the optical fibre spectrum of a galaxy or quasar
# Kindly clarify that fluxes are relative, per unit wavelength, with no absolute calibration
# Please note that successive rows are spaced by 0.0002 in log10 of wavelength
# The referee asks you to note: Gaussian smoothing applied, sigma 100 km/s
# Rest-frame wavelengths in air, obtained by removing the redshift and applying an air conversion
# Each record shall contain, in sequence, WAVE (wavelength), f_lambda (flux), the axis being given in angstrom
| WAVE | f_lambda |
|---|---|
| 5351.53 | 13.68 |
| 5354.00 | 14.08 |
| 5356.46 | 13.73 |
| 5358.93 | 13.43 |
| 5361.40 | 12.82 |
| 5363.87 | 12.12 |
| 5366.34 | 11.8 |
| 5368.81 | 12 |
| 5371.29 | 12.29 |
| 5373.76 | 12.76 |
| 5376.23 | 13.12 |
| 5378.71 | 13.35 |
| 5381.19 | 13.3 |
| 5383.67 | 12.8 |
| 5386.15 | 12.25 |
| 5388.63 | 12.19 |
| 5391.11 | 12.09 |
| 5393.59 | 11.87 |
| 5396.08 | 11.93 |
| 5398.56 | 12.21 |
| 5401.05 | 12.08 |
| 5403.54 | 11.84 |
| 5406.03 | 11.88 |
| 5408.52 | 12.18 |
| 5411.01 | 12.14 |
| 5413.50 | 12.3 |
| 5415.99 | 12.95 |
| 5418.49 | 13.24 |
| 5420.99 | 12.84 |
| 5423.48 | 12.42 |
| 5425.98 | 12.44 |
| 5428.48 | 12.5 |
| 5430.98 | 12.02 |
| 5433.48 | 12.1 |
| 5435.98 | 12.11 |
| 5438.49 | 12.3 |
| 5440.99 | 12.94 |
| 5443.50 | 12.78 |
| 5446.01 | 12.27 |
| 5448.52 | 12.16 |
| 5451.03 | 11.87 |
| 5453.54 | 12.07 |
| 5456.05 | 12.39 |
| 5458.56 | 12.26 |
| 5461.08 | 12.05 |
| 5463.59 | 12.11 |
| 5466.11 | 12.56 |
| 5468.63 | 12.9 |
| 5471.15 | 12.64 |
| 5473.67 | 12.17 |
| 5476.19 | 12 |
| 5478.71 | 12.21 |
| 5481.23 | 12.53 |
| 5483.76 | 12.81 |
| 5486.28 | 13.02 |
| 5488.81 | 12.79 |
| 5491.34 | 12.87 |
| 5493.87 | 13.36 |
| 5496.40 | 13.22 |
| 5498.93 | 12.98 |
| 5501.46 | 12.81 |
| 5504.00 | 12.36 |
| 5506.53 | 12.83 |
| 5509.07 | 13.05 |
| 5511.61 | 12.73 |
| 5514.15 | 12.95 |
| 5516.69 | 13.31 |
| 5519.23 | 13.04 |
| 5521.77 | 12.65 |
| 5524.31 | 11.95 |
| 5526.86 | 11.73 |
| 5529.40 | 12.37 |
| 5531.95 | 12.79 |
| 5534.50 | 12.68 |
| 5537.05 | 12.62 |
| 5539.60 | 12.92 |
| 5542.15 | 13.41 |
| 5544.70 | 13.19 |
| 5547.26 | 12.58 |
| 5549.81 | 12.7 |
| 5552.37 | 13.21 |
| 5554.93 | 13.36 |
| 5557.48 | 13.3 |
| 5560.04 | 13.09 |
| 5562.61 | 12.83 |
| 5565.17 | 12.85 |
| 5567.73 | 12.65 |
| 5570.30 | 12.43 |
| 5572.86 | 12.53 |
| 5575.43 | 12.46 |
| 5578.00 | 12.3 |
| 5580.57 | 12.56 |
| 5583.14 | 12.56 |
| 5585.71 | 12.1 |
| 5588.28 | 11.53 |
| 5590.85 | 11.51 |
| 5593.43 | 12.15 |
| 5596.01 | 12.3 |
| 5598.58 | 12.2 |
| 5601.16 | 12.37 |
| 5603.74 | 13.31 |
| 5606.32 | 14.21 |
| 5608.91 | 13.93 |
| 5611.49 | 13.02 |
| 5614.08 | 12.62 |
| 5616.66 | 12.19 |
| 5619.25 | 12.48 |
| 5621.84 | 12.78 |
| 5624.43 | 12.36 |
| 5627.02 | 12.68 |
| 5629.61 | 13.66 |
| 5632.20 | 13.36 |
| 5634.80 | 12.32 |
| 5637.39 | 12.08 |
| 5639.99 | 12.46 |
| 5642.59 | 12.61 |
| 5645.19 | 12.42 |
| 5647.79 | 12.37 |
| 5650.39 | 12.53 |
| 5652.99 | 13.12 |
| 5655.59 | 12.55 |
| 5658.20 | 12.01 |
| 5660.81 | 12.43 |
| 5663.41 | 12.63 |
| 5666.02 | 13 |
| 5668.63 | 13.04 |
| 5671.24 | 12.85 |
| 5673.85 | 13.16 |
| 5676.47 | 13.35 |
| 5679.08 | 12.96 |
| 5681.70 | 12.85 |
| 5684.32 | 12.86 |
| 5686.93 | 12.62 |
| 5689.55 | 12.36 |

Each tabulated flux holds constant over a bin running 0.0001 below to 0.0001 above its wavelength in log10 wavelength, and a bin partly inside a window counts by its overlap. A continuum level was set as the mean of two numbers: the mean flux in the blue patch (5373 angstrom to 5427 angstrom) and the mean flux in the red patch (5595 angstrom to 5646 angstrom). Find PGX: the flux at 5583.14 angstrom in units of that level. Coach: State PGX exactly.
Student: 1.00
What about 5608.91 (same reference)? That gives 1.10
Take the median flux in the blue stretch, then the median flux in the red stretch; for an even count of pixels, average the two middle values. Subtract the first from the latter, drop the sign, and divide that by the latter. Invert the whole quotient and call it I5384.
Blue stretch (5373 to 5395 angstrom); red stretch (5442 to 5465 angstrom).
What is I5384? 20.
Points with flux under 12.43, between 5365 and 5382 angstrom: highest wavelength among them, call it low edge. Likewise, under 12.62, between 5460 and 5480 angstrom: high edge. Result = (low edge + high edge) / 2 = 5425.0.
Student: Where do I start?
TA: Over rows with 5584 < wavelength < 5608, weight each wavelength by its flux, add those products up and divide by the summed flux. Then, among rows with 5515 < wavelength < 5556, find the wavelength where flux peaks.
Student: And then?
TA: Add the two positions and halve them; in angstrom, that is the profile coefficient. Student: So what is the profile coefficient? 5569.3 angstrom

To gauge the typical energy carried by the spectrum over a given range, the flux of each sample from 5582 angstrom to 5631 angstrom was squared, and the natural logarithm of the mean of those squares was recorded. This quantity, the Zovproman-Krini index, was 5.08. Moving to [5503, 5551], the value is 5.09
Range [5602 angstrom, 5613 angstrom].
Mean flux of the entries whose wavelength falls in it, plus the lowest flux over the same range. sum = 26.6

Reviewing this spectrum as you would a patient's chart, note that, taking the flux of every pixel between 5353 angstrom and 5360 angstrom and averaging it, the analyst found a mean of 13.75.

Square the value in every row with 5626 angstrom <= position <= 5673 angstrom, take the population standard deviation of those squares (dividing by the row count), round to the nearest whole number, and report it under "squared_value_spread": 11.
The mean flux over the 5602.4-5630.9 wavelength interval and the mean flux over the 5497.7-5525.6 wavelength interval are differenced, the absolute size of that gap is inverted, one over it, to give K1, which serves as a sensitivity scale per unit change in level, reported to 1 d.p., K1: 4.3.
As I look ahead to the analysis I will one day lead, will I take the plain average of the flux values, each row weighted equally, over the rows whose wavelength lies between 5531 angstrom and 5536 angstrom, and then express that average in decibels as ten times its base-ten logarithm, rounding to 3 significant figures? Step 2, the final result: 11.0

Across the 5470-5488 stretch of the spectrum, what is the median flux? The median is 12.53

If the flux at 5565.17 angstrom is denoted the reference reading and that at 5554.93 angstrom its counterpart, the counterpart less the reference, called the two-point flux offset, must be 0.5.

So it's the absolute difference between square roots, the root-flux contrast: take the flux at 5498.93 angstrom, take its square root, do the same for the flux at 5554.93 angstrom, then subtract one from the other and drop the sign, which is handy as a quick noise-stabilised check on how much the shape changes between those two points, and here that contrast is 0.05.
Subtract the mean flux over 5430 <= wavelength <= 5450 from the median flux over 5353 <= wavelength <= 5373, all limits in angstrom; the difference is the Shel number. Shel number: 0.22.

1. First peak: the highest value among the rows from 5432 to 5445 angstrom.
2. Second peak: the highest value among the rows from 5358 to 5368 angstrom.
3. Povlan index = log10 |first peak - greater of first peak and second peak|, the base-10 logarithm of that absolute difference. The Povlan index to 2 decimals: -0.31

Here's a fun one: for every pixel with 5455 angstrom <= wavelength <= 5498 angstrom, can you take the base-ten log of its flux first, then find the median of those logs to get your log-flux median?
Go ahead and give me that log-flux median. 1.10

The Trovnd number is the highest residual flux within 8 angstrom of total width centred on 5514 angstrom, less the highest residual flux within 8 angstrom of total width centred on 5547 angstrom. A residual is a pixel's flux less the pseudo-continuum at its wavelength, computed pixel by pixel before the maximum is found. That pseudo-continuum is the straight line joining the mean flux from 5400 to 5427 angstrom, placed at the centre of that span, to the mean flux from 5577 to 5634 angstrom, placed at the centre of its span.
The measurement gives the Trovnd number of 0.16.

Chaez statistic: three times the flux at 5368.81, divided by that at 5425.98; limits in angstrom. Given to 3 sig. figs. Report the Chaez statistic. 2.89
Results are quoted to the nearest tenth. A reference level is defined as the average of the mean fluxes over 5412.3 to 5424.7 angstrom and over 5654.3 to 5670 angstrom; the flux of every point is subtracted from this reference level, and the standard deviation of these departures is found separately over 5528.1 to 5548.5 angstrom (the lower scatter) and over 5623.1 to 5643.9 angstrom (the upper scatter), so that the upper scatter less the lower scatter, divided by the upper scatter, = 0.4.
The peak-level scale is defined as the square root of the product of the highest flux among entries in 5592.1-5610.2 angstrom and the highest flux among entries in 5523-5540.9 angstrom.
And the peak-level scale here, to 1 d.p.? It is 13.5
